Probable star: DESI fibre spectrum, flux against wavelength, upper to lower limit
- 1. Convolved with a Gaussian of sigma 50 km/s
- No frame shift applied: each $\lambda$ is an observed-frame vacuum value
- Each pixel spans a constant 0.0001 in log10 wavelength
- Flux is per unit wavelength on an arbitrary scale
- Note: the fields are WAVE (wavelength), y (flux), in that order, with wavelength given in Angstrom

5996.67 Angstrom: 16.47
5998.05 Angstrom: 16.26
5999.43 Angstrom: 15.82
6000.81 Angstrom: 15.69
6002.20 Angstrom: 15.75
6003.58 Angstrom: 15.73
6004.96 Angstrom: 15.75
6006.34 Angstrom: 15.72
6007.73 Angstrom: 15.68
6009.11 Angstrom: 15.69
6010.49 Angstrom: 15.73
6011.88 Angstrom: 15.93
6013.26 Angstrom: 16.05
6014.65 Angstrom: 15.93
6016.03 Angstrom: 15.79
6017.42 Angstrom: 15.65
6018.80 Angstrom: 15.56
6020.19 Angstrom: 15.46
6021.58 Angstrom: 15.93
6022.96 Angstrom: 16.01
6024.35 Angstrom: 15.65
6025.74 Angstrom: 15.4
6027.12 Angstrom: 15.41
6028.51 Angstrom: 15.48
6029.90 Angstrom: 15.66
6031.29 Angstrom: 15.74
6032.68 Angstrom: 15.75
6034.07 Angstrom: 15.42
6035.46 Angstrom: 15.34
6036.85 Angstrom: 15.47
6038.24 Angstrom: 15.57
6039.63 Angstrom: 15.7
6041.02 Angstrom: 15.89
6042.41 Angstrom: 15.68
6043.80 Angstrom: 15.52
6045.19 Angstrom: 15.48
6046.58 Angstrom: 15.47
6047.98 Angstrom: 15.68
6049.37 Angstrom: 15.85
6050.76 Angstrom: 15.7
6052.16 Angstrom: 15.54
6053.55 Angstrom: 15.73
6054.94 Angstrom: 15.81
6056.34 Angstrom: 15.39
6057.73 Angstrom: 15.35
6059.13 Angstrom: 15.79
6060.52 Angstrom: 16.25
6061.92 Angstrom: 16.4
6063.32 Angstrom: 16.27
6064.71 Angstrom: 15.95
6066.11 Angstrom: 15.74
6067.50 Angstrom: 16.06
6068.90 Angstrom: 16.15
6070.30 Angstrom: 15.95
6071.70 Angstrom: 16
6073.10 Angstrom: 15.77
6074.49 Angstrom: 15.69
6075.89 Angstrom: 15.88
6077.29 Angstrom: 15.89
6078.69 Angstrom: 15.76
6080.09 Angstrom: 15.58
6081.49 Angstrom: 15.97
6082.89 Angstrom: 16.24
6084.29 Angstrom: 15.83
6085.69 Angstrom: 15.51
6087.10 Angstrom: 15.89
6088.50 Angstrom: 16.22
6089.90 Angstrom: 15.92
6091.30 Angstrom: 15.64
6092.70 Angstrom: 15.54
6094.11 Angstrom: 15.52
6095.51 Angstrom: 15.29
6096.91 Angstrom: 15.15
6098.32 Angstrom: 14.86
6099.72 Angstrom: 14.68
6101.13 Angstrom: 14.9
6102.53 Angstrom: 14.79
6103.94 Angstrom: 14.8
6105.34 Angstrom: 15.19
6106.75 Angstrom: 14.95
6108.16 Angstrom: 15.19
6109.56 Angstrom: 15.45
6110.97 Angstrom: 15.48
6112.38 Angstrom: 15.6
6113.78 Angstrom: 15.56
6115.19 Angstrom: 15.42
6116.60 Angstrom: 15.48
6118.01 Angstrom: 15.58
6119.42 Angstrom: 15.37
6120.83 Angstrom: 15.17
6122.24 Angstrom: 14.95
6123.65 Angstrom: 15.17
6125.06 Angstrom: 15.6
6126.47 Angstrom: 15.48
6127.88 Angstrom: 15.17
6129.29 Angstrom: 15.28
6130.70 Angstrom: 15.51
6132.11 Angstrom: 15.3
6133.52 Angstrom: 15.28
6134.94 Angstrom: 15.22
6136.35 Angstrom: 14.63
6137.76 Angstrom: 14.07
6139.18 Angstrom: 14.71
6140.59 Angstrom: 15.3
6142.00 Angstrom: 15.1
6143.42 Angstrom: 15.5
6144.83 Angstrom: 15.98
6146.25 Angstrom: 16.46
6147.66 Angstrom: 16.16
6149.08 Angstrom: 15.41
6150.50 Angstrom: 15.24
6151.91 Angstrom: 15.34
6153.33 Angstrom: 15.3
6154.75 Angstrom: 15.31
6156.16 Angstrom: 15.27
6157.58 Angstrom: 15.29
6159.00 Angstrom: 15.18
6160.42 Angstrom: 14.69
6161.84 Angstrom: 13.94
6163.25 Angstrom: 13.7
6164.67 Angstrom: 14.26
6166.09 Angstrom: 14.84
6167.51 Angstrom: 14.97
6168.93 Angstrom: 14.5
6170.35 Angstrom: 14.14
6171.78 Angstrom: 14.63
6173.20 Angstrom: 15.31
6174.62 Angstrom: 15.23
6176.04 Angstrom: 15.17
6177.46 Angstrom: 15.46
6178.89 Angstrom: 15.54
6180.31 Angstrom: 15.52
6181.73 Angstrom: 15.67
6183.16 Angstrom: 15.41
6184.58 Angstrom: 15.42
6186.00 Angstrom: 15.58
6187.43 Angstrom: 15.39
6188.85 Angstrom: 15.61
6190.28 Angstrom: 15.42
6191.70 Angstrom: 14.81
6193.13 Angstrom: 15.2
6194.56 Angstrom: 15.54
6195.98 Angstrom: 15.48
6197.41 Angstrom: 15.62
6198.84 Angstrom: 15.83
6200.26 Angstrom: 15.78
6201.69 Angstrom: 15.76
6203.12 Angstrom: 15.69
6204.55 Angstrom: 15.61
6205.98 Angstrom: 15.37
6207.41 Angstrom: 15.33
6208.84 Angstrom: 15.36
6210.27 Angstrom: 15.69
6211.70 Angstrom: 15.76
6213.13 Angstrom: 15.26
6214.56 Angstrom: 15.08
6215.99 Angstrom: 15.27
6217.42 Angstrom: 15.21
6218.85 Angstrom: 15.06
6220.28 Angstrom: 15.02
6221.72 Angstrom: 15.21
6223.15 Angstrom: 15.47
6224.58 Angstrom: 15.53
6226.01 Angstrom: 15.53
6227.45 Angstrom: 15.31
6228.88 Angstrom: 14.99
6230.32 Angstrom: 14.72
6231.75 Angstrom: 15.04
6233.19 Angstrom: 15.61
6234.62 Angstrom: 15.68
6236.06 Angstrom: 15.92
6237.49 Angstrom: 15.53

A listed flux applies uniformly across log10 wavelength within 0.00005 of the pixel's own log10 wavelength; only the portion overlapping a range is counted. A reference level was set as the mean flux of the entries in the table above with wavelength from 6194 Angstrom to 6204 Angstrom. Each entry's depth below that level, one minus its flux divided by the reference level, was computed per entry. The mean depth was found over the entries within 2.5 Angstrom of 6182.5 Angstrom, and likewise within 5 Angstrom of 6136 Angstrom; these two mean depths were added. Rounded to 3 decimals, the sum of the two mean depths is 0.058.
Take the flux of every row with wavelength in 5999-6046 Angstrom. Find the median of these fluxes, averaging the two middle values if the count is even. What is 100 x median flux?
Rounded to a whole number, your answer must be 1569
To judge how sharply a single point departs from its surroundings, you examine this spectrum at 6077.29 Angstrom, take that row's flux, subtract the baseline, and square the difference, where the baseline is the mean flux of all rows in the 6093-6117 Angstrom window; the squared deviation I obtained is 0.48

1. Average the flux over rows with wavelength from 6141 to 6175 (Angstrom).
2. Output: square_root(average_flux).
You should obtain 3.88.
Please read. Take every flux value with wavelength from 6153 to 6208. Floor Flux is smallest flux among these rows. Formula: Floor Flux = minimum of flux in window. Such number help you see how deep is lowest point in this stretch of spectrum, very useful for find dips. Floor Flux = 13.7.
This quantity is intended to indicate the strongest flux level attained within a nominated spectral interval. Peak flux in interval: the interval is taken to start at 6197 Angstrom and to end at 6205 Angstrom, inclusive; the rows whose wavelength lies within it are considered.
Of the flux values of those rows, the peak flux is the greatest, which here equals 15.83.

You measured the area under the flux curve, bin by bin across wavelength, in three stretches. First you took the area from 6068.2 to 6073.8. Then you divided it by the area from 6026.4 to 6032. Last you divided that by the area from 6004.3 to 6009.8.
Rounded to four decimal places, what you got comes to 0.0119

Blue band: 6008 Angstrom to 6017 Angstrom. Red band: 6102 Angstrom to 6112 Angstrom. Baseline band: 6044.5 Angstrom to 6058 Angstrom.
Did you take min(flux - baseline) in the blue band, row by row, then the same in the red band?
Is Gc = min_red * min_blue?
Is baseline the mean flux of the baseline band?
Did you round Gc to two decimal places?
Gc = -0.07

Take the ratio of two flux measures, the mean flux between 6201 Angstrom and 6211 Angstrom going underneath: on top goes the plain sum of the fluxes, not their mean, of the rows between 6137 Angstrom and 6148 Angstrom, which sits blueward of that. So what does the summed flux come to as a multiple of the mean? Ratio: 7.9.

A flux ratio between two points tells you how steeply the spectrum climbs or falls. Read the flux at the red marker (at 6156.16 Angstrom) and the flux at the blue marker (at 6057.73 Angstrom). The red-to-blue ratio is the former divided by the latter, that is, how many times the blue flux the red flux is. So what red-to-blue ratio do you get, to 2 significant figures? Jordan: 0.99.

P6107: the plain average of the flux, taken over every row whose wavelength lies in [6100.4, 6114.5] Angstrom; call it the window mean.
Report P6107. 15.2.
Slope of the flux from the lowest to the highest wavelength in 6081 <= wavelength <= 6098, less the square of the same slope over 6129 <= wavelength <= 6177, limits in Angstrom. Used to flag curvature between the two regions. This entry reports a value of -0.053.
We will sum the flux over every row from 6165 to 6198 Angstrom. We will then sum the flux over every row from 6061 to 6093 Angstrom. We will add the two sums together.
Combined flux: 716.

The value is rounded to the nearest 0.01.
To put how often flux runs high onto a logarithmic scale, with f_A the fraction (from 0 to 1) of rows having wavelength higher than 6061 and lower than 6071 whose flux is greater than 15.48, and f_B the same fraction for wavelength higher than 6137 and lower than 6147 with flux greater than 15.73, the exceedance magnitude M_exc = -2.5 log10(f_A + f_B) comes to -0.27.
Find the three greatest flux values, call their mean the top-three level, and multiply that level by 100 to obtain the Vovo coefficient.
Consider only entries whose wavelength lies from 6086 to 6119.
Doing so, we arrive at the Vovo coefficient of 1601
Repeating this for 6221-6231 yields 1551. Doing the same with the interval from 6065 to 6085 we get 1615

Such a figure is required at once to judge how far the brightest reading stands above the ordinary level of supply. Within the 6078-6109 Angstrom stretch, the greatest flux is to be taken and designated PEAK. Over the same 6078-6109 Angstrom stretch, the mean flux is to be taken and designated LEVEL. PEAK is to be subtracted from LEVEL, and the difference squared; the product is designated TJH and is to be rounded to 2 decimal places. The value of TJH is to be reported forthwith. 0.66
